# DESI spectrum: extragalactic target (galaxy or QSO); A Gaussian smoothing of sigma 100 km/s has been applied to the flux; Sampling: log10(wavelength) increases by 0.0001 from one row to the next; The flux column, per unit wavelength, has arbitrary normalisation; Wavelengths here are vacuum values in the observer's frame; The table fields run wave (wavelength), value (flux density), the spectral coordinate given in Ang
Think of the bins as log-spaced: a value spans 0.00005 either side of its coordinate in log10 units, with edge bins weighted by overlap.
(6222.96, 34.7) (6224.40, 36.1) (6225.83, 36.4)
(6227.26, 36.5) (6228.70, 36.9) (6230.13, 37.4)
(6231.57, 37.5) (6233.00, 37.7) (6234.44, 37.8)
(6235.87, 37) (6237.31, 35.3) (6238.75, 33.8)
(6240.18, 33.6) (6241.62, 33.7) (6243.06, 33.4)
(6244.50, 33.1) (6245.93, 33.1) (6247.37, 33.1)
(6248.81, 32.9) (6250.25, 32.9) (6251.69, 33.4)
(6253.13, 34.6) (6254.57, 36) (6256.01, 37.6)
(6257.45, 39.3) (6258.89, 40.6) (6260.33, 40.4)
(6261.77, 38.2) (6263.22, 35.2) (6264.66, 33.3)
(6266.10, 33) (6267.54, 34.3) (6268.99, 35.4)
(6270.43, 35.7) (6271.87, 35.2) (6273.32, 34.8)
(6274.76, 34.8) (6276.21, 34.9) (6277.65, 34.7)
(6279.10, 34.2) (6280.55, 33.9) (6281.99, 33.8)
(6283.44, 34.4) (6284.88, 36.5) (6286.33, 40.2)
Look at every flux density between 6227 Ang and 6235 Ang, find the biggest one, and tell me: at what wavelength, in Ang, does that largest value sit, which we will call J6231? 6234.44 Ang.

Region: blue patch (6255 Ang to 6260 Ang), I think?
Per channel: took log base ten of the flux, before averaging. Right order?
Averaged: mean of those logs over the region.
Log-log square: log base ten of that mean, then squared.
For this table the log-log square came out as 0.0409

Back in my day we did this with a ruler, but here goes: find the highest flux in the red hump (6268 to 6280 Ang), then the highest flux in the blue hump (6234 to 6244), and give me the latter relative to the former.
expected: 1.06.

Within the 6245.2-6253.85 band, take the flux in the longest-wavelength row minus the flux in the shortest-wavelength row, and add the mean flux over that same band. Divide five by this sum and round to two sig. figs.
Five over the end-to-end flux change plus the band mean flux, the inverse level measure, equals 0.14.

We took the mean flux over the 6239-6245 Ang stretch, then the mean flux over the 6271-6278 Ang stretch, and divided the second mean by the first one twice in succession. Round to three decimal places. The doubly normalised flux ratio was 0.031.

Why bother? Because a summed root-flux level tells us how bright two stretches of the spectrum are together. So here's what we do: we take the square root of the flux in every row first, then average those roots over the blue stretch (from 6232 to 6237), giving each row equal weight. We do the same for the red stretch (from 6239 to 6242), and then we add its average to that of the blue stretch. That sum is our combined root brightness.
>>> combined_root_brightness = 11.9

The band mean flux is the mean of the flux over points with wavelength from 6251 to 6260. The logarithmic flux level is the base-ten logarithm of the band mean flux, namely 1.57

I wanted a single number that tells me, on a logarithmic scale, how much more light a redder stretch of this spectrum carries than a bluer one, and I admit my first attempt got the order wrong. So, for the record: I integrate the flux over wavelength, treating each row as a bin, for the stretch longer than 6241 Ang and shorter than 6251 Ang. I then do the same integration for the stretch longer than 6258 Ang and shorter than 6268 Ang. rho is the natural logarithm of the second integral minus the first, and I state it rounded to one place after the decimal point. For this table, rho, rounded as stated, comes 3.5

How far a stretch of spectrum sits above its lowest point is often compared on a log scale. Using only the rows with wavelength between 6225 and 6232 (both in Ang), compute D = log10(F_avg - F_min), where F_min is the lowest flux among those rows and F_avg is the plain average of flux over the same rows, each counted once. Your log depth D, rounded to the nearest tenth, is -0.3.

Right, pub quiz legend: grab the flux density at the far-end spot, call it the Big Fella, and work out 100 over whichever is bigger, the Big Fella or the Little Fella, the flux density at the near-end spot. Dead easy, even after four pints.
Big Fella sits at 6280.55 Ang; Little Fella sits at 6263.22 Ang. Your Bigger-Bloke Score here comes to 2.84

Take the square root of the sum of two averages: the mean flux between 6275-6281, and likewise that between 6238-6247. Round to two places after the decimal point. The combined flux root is 8.24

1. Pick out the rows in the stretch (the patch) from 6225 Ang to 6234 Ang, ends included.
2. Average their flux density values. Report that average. 37.1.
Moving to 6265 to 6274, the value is 34.7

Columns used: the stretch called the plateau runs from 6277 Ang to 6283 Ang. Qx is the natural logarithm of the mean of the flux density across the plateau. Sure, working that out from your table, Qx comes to 3.53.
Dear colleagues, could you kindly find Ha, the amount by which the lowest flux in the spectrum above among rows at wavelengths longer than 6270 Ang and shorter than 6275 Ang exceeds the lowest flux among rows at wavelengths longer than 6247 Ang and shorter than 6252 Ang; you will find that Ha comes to 1.9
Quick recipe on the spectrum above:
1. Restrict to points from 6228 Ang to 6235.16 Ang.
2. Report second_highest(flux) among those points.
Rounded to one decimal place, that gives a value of 37.7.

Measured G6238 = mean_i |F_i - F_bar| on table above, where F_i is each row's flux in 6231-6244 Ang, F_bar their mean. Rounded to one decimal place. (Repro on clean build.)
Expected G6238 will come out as 1.7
